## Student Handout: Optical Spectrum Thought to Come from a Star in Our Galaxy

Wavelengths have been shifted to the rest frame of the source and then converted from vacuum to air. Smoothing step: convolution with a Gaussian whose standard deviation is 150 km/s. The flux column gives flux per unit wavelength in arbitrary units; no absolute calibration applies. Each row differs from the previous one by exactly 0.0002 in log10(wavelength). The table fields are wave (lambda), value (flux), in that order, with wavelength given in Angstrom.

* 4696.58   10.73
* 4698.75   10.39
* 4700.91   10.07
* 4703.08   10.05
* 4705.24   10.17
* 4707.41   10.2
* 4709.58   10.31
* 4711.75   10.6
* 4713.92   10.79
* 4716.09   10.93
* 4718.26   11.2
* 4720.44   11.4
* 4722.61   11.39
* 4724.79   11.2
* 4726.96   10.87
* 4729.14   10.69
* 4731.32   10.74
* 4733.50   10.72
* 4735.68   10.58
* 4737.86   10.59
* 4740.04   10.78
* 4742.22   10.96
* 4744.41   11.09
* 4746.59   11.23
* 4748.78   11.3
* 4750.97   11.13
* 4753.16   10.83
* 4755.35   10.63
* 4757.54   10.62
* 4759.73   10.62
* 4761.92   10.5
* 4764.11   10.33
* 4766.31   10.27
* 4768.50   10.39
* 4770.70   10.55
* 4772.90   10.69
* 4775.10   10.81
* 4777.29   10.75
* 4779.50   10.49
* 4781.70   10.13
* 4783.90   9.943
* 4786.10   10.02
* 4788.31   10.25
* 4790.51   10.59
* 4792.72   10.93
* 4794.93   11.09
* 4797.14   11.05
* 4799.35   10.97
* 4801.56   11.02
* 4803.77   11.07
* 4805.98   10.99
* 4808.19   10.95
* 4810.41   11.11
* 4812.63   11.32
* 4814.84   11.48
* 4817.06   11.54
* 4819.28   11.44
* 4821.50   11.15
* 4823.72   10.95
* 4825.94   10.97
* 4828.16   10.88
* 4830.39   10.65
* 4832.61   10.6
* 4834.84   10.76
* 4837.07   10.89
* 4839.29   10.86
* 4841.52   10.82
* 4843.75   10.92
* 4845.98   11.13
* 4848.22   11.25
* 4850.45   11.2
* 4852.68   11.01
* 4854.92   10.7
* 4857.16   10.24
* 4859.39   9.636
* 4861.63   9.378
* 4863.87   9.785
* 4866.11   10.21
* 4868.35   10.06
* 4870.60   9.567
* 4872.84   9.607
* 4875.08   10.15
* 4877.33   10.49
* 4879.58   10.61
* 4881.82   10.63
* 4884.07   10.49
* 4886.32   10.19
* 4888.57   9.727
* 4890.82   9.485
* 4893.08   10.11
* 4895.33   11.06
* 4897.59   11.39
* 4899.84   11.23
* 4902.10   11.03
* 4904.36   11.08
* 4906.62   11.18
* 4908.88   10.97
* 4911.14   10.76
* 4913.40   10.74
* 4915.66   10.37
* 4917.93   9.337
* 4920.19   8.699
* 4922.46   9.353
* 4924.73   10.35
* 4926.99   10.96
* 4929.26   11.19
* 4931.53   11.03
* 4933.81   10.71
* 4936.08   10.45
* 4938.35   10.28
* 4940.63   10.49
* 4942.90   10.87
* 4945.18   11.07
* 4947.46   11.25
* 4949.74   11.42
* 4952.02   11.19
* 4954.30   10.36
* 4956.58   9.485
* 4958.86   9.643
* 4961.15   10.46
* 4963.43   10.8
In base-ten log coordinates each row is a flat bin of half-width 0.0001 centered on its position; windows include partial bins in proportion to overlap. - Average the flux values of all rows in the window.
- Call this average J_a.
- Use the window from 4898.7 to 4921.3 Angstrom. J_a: 10.5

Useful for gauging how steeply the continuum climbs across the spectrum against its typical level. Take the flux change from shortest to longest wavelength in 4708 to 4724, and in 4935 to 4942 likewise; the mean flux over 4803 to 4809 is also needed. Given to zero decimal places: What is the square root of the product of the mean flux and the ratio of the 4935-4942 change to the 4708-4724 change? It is 1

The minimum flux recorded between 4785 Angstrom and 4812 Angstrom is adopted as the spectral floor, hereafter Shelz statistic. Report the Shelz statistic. 10.02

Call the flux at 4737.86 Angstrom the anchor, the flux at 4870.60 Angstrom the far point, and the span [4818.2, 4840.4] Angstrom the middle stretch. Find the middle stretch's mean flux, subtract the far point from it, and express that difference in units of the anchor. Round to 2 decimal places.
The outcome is 0.13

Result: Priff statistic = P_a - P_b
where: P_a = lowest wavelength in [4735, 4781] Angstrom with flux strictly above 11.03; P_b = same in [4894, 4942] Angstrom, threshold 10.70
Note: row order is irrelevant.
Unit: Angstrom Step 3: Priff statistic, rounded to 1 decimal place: -150.9 Angstrom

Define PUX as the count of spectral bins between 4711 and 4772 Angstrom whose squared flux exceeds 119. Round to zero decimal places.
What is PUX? 10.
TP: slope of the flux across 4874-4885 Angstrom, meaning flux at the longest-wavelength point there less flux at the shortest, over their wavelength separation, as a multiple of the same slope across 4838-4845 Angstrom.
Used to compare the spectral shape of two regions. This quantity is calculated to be 2.8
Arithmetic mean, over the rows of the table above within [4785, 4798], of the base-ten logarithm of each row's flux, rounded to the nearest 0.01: 1.03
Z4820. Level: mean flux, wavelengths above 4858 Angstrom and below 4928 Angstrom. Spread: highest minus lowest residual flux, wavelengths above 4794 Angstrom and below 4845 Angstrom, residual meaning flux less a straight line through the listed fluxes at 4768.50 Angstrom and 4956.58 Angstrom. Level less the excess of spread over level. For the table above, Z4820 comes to 19.7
